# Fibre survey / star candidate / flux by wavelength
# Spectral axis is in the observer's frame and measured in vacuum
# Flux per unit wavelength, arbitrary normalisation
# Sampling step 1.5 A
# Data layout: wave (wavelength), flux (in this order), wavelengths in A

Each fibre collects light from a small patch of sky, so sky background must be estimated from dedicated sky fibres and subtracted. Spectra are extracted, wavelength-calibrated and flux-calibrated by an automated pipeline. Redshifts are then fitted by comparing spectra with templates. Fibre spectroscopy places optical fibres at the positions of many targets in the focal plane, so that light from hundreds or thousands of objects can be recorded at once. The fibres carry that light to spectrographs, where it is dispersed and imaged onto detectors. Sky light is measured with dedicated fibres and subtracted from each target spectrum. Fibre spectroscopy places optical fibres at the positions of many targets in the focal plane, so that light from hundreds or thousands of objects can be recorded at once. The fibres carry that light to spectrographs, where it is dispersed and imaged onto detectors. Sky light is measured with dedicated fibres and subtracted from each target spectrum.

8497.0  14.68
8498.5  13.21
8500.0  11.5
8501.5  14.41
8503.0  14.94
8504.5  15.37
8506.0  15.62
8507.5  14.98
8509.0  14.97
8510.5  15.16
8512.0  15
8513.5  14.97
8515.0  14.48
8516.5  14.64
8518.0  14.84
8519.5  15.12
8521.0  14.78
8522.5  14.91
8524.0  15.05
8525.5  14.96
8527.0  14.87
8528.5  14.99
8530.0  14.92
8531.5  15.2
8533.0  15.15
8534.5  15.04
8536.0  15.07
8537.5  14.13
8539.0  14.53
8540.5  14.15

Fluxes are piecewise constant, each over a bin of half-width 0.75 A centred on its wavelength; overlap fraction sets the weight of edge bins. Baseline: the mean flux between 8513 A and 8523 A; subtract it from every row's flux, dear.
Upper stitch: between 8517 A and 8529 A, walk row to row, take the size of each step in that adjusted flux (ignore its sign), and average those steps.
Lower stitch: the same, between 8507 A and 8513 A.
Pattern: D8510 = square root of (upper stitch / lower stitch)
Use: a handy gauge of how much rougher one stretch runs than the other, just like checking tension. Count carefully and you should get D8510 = 1.19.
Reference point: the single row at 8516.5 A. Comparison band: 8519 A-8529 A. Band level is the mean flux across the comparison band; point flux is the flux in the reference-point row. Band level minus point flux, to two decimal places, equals 0.31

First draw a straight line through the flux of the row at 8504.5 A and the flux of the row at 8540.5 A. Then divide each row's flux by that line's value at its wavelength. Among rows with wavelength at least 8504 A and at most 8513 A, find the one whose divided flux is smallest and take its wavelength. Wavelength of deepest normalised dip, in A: 8507.5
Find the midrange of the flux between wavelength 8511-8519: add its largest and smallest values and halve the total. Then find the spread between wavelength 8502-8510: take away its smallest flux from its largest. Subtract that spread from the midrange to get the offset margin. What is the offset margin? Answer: 14.1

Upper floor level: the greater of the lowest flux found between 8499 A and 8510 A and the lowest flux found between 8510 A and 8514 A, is 15.0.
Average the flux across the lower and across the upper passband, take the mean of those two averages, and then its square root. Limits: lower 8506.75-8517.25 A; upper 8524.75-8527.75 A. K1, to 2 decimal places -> 3.86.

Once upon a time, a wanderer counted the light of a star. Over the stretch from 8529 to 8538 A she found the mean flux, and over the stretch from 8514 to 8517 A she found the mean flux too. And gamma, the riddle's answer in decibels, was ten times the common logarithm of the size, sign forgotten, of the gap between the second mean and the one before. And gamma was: -4.5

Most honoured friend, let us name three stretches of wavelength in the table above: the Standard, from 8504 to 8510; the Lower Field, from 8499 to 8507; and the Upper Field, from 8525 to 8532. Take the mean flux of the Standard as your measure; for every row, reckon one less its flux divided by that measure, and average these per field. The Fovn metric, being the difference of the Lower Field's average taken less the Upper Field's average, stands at 0.041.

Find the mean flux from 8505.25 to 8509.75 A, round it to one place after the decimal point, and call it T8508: 15.2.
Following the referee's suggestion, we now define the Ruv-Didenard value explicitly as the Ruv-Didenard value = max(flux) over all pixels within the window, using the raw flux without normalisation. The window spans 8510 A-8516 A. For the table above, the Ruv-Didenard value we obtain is 15.16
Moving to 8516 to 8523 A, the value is 15.12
